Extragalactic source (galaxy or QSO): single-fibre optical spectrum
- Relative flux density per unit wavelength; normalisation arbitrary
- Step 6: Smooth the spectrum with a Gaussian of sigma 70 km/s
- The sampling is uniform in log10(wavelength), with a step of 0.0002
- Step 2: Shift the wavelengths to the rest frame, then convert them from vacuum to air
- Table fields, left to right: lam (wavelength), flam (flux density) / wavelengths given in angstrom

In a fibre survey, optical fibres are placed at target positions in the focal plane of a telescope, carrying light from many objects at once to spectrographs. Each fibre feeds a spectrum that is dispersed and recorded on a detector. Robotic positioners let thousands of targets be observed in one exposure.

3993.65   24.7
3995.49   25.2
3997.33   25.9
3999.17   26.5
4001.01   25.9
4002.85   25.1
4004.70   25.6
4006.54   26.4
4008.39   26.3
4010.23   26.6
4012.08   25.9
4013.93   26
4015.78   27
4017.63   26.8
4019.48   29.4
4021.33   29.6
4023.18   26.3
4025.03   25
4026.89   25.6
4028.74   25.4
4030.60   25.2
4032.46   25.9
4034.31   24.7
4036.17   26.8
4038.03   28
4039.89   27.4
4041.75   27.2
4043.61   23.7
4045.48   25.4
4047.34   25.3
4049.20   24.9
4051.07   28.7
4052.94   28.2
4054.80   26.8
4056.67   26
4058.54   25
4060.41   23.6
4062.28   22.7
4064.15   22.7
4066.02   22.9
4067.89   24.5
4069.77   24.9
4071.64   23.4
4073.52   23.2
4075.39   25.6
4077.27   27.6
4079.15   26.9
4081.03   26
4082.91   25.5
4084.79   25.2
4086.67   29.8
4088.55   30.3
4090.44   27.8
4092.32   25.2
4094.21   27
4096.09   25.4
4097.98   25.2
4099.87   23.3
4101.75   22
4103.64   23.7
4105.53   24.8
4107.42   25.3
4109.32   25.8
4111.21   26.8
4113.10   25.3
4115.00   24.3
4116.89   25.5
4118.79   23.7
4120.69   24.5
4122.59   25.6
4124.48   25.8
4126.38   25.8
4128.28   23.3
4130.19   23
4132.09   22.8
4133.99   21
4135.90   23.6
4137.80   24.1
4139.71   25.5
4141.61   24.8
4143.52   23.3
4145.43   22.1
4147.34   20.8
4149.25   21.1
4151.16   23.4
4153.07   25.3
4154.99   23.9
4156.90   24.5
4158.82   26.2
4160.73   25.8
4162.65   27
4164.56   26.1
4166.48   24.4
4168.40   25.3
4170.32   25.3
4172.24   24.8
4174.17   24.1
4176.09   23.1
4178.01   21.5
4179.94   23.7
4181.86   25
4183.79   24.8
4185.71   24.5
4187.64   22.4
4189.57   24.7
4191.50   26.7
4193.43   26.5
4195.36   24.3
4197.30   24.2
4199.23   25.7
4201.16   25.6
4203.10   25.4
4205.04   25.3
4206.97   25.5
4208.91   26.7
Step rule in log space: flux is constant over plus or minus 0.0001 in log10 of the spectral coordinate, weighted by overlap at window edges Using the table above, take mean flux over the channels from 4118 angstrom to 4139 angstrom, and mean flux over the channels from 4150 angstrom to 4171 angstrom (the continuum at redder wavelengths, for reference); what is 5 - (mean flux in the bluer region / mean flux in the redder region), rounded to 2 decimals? 4.05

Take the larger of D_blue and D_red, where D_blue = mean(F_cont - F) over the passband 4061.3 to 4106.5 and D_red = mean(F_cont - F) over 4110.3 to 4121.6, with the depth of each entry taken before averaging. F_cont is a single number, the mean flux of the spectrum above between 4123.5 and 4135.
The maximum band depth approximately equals -1.4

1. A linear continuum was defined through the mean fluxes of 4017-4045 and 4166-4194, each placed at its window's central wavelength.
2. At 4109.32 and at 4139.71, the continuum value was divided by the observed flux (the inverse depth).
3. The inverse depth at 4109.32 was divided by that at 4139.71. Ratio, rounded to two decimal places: 1.00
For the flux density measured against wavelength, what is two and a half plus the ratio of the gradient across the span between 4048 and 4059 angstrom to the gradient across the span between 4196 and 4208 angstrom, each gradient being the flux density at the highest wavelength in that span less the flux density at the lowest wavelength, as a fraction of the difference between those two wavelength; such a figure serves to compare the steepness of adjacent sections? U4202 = 2.6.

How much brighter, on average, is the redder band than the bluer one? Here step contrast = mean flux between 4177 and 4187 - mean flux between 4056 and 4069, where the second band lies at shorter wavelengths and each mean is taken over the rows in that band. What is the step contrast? 0.0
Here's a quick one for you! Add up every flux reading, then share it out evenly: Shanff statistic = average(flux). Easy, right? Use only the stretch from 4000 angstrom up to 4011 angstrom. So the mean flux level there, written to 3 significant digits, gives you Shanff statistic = 26.0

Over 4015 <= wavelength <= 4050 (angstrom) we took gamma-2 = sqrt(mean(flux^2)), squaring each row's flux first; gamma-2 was 26.3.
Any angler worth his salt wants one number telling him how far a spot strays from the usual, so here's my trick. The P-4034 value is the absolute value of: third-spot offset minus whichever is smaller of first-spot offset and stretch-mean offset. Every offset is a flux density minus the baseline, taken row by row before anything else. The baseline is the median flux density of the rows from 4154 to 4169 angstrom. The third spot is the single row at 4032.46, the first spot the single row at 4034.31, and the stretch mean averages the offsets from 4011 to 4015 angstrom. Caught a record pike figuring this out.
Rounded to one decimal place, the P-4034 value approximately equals 1.2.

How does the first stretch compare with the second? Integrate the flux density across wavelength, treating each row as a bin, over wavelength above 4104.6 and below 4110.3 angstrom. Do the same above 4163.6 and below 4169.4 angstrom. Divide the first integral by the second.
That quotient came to 1.0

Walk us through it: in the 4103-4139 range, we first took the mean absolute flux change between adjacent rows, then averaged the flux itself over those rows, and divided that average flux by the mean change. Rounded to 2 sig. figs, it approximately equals 24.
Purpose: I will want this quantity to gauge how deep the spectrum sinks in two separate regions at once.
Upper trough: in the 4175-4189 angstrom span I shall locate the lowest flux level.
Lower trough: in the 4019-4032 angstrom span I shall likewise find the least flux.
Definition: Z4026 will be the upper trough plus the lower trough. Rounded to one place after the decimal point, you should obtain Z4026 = 46.5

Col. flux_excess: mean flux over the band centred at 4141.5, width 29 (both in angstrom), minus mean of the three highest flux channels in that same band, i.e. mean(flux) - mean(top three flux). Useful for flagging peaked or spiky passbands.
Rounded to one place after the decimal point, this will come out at -2.0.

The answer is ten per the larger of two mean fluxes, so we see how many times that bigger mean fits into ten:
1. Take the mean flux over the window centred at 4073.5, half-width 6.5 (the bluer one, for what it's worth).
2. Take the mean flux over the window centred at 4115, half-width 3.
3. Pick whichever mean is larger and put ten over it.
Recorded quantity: 0.398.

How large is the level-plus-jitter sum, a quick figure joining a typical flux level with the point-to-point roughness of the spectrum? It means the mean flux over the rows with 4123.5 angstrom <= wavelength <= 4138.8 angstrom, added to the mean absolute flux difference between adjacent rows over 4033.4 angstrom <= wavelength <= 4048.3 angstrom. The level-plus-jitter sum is 25.0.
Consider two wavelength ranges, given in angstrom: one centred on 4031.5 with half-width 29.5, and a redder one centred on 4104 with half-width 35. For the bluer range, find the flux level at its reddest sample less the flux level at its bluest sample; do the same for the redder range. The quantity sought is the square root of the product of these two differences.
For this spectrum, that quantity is 1.1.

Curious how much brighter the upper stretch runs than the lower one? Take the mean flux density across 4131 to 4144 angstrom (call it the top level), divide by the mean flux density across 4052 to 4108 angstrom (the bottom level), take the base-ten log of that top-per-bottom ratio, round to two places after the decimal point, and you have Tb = -0.03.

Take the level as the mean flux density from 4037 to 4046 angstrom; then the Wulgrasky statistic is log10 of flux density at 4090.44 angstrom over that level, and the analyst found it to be 0.023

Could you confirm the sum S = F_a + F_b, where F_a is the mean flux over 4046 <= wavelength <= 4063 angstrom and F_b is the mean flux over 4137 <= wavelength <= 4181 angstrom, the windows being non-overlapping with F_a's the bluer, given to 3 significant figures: 49.9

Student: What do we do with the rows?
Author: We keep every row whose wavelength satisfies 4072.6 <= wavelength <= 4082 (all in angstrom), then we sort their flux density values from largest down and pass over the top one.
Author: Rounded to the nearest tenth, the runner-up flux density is 26.9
